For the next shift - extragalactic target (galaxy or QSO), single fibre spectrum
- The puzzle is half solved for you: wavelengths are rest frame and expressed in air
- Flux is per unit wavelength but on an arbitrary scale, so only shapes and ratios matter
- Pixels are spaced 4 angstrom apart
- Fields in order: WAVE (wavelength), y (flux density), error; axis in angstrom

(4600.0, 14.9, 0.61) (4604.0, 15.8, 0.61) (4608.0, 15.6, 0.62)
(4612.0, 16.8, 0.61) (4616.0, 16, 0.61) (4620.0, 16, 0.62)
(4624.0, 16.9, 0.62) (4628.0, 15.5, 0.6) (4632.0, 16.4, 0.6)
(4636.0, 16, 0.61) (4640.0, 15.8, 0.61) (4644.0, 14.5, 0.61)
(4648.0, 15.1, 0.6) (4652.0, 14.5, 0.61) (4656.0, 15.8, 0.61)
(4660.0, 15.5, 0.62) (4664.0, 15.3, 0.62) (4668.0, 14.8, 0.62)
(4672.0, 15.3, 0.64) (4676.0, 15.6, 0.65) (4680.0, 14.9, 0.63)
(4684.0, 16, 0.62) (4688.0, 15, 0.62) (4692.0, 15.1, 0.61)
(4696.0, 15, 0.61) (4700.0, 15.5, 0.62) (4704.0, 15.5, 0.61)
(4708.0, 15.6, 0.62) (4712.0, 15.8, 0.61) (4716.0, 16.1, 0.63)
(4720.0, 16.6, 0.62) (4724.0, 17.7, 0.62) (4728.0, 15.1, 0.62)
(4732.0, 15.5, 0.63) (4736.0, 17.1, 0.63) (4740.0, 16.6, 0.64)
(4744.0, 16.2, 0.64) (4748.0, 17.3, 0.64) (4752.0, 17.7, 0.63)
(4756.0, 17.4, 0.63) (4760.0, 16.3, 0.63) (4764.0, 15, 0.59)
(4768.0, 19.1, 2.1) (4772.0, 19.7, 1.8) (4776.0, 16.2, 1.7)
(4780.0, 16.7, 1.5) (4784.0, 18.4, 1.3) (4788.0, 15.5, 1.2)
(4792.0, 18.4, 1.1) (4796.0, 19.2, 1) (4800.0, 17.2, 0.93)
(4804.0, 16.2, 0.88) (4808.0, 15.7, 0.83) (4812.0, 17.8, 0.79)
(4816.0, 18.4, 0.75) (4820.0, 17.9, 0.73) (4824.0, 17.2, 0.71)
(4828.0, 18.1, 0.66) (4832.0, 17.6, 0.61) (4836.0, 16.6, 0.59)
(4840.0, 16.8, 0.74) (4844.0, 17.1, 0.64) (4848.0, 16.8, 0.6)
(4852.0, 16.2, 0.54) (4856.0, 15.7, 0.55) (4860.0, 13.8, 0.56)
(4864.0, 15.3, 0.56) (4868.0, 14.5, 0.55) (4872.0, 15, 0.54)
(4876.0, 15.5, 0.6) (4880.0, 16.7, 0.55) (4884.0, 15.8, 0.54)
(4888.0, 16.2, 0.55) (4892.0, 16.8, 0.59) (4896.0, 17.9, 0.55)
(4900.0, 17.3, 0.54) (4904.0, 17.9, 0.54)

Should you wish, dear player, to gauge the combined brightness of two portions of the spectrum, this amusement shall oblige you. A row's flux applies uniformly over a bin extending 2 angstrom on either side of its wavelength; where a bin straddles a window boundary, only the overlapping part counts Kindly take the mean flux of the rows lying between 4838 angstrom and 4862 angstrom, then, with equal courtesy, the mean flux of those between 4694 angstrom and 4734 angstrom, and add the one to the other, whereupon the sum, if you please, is 31.9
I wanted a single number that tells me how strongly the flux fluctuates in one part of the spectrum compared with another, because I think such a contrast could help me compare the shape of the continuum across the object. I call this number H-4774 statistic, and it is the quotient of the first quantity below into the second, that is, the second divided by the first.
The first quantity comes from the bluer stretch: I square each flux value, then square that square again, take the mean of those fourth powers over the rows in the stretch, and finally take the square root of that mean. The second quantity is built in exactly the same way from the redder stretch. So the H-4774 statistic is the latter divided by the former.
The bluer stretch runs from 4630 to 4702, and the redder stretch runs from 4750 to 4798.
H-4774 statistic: 1.32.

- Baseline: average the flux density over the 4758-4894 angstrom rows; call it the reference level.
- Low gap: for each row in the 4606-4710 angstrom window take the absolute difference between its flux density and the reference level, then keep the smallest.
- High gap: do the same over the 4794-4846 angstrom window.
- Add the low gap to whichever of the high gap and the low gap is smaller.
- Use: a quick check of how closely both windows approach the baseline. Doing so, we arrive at 0.11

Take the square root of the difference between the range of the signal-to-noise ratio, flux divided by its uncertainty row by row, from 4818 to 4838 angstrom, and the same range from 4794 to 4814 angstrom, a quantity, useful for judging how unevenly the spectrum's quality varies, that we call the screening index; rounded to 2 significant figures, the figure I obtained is 0.71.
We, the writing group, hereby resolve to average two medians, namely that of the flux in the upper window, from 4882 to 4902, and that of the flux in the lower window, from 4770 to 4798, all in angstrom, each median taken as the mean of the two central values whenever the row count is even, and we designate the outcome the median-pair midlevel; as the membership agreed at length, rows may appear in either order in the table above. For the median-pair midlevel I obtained 17.6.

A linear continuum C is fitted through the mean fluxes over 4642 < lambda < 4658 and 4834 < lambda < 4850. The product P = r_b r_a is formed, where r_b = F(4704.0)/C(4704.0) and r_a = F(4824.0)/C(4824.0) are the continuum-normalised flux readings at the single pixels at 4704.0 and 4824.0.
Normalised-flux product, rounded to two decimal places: 1.03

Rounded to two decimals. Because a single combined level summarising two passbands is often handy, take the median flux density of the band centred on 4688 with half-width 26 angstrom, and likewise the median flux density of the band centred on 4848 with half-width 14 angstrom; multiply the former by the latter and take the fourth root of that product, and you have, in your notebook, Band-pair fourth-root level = 3.99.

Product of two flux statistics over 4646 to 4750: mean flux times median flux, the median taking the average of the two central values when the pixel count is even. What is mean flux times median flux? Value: 244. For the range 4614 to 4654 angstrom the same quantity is 249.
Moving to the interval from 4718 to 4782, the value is 281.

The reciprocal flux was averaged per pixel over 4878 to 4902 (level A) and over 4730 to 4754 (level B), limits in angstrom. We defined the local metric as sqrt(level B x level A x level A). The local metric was 0.0146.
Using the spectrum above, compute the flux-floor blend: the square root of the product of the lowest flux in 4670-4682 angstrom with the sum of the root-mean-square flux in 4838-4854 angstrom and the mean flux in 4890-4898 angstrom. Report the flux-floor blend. 22.5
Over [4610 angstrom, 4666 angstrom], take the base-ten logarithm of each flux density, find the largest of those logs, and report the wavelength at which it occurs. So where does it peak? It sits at 4624.0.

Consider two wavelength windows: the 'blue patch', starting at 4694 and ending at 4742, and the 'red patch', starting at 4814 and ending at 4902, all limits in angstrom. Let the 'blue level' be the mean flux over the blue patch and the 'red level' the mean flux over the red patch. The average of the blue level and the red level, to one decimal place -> 16.3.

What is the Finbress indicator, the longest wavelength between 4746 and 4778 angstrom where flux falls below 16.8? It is 4776.0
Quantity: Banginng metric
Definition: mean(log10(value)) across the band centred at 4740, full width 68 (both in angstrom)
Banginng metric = 1.22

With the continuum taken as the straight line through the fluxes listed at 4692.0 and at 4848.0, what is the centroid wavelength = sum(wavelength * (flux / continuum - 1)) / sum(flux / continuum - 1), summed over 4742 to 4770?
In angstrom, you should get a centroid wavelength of 4756.7 angstrom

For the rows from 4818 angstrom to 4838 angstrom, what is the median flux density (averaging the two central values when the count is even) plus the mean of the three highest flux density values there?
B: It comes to 35.5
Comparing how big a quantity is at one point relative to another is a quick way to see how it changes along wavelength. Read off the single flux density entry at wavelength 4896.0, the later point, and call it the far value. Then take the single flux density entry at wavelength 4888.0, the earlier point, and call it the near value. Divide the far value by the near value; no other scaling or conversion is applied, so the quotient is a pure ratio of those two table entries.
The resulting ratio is 1.10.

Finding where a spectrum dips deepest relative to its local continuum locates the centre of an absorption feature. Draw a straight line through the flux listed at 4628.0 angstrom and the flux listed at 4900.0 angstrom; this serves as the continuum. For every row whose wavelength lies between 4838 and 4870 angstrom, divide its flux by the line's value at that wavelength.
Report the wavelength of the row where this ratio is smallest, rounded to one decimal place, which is 4860.0 angstrom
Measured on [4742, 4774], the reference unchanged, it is 4764.0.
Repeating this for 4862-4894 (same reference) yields 4868.0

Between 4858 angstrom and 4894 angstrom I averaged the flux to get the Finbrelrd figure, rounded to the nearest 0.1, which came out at 15.5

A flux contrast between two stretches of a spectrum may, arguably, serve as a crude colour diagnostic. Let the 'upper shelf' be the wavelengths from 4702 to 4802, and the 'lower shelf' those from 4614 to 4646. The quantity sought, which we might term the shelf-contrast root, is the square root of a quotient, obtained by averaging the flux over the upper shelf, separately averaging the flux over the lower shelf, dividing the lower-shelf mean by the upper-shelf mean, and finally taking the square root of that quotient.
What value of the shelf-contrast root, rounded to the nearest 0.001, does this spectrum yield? 0.970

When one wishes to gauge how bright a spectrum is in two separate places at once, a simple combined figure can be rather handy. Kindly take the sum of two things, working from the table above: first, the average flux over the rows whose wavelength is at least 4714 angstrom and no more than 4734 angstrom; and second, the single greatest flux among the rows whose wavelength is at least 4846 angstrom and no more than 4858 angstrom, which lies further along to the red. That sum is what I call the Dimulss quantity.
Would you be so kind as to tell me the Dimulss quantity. 33.0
